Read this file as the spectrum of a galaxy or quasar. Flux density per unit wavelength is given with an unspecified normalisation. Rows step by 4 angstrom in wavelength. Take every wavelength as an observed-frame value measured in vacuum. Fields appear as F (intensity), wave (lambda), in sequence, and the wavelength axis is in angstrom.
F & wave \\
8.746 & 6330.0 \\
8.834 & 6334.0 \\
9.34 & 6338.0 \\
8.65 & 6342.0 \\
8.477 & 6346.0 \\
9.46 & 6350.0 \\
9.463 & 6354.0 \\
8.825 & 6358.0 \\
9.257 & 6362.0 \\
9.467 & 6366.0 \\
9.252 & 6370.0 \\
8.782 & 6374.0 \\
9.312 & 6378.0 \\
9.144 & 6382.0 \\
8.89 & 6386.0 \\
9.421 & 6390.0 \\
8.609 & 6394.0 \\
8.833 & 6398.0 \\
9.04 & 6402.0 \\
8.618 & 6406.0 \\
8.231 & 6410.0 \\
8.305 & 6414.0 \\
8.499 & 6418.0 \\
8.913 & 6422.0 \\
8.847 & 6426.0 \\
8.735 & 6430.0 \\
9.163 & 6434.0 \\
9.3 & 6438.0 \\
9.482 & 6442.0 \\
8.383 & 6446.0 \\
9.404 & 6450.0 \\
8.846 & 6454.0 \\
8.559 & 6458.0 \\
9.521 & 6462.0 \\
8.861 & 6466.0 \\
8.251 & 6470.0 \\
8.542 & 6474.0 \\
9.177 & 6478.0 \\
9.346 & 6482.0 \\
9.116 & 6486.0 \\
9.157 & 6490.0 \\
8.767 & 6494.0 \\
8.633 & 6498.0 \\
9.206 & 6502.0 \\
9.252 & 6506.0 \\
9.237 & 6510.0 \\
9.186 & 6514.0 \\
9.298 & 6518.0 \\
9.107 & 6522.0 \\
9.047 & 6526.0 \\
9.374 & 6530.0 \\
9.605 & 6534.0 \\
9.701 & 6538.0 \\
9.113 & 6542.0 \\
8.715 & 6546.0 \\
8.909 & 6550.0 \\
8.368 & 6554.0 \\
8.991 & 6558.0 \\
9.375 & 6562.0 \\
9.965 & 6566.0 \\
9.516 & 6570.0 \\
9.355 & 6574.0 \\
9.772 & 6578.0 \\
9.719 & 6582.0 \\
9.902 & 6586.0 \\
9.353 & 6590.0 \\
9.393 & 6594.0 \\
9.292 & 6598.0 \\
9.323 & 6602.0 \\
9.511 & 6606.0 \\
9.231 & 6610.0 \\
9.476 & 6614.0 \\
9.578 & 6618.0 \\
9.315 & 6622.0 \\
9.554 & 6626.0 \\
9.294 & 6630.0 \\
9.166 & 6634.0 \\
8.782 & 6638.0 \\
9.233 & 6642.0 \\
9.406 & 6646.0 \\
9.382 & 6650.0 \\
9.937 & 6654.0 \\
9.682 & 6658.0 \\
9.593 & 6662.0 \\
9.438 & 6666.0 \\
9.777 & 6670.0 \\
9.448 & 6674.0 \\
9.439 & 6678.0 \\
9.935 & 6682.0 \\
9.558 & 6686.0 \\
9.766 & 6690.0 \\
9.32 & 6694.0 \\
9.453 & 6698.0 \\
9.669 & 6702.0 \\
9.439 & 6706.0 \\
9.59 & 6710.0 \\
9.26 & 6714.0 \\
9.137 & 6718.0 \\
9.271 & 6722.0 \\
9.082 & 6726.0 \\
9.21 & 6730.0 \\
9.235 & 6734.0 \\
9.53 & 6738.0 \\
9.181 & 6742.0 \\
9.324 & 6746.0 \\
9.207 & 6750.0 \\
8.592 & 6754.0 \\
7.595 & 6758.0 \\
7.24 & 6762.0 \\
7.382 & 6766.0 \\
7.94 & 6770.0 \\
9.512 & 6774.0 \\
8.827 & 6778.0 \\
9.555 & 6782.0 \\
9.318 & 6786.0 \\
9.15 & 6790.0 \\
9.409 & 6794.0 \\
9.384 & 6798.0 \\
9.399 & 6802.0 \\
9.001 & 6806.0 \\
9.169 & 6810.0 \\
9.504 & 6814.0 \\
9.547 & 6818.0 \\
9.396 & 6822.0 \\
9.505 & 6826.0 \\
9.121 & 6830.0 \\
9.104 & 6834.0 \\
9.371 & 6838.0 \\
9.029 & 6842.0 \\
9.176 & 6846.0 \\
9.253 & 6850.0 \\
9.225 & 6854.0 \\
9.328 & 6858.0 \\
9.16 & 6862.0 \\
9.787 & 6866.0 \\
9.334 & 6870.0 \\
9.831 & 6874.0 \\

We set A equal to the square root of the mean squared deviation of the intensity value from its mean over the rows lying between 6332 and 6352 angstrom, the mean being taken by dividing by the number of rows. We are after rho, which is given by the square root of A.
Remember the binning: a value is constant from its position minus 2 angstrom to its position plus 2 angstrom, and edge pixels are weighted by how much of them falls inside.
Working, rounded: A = 0.38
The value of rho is 0.62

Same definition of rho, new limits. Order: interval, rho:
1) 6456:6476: 0.66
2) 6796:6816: 0.43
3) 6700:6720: 0.45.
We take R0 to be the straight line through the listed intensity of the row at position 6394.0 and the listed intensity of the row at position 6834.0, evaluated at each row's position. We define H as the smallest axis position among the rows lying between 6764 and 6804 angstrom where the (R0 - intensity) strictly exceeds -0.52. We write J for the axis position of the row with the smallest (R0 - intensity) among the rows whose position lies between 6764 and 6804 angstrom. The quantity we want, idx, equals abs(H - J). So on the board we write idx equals 16 angstrom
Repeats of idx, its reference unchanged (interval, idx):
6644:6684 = 8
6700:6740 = 4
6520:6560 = 16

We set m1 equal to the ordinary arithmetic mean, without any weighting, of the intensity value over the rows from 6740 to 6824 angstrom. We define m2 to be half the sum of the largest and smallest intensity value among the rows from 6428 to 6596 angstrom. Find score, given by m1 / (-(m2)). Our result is -0.98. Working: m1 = 8.93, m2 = 9.11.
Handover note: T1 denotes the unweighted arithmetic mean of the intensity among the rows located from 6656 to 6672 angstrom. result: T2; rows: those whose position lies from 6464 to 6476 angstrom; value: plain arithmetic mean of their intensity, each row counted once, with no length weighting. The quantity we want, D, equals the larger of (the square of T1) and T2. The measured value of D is 93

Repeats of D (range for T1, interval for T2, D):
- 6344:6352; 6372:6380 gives 80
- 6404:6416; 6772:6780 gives 70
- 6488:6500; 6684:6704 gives 78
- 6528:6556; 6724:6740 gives 83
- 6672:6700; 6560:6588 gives 91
